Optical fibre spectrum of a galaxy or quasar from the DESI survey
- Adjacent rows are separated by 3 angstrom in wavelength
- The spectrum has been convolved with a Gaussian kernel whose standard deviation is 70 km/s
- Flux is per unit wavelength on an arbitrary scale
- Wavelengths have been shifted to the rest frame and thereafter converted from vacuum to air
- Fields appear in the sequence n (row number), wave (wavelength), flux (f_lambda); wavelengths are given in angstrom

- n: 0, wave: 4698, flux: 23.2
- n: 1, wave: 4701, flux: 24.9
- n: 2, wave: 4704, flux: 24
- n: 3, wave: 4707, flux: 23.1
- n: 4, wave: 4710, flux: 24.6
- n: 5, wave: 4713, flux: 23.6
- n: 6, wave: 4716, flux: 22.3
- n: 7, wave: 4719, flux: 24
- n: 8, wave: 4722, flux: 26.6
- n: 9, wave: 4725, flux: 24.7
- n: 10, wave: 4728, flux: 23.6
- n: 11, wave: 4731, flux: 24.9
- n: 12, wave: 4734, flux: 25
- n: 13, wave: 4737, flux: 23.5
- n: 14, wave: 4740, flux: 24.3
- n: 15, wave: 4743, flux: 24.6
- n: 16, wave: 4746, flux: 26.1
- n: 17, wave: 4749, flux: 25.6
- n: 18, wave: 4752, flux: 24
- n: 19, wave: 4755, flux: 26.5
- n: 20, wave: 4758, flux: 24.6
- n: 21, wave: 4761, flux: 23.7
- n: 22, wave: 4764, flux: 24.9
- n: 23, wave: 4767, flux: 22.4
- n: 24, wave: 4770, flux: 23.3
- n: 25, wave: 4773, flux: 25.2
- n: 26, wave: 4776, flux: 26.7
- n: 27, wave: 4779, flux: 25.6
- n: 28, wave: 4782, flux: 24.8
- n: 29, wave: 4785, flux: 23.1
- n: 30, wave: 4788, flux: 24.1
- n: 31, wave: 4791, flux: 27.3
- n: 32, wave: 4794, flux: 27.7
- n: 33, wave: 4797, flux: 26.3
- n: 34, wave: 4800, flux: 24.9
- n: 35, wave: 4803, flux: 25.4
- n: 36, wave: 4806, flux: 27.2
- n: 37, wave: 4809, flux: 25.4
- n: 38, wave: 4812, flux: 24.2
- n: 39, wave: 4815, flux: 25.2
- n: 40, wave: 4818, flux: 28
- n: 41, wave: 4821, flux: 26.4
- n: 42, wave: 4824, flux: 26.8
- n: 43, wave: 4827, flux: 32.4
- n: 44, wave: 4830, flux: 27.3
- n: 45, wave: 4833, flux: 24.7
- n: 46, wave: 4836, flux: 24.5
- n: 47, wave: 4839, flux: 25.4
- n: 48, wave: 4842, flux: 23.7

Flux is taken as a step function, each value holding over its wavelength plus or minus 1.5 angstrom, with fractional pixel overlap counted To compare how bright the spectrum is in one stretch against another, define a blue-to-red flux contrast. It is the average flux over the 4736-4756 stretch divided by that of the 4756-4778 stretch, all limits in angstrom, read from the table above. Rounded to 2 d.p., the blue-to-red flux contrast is 1.02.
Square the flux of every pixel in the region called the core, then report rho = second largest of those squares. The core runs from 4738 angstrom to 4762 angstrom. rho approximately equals 681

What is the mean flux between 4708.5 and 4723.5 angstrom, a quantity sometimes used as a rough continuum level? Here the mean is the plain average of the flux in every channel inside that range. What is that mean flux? 24.2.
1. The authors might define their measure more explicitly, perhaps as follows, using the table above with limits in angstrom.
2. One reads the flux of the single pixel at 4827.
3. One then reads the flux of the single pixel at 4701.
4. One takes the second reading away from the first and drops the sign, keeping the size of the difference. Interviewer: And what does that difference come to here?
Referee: 7.5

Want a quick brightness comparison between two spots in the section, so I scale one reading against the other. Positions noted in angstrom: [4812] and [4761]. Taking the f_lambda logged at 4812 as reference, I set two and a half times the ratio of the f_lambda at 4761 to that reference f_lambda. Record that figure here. 2.45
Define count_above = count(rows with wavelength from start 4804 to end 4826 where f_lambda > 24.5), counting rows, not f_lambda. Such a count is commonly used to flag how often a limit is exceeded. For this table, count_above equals 6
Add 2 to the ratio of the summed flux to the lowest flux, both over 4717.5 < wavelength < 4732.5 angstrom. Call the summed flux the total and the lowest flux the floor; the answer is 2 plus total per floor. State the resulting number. 7.25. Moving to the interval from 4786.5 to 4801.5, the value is 7.41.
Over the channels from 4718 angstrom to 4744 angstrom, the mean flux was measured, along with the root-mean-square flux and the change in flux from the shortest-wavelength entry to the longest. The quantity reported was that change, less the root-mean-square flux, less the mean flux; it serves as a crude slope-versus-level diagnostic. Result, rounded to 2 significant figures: -49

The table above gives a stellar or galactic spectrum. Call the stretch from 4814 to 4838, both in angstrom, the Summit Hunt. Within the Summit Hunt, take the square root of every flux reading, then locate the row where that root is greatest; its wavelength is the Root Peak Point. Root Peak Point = 4827 angstrom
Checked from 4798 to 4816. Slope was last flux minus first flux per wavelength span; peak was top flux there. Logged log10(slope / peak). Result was -3.1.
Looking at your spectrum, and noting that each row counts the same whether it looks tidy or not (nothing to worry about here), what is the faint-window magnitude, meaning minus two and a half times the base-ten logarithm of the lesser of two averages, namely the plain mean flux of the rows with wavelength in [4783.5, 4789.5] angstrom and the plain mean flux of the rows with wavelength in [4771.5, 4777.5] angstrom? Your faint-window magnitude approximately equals -3.43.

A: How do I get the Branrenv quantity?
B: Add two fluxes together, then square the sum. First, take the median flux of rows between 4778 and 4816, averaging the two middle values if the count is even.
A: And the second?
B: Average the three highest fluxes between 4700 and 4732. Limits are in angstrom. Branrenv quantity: 2587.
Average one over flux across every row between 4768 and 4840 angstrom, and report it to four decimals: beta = 0.0388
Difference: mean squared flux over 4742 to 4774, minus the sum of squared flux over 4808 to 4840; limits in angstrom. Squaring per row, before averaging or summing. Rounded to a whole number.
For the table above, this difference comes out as -7108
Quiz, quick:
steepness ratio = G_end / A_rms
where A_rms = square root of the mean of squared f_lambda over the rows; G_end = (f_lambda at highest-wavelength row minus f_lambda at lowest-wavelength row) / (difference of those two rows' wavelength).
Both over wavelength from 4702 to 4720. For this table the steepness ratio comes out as 0.000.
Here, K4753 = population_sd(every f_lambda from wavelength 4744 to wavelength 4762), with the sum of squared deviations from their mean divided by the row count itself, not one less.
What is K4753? 1.1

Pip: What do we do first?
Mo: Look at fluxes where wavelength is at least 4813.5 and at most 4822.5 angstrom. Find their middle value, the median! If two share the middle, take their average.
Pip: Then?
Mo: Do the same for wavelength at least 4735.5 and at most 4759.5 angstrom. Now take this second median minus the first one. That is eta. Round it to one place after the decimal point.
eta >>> -1.8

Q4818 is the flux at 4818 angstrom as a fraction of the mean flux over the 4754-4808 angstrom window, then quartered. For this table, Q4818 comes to 0.278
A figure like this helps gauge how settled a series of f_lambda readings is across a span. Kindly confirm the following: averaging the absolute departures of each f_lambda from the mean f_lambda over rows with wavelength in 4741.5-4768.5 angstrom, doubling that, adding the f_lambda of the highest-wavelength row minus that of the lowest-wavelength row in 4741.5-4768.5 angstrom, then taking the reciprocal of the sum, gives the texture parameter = -3.24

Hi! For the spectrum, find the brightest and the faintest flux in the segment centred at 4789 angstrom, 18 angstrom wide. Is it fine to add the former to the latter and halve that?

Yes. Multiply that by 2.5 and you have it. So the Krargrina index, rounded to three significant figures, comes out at 63.5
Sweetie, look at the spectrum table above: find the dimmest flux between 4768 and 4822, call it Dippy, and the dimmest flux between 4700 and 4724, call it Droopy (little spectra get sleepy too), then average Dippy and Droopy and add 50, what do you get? 72.7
